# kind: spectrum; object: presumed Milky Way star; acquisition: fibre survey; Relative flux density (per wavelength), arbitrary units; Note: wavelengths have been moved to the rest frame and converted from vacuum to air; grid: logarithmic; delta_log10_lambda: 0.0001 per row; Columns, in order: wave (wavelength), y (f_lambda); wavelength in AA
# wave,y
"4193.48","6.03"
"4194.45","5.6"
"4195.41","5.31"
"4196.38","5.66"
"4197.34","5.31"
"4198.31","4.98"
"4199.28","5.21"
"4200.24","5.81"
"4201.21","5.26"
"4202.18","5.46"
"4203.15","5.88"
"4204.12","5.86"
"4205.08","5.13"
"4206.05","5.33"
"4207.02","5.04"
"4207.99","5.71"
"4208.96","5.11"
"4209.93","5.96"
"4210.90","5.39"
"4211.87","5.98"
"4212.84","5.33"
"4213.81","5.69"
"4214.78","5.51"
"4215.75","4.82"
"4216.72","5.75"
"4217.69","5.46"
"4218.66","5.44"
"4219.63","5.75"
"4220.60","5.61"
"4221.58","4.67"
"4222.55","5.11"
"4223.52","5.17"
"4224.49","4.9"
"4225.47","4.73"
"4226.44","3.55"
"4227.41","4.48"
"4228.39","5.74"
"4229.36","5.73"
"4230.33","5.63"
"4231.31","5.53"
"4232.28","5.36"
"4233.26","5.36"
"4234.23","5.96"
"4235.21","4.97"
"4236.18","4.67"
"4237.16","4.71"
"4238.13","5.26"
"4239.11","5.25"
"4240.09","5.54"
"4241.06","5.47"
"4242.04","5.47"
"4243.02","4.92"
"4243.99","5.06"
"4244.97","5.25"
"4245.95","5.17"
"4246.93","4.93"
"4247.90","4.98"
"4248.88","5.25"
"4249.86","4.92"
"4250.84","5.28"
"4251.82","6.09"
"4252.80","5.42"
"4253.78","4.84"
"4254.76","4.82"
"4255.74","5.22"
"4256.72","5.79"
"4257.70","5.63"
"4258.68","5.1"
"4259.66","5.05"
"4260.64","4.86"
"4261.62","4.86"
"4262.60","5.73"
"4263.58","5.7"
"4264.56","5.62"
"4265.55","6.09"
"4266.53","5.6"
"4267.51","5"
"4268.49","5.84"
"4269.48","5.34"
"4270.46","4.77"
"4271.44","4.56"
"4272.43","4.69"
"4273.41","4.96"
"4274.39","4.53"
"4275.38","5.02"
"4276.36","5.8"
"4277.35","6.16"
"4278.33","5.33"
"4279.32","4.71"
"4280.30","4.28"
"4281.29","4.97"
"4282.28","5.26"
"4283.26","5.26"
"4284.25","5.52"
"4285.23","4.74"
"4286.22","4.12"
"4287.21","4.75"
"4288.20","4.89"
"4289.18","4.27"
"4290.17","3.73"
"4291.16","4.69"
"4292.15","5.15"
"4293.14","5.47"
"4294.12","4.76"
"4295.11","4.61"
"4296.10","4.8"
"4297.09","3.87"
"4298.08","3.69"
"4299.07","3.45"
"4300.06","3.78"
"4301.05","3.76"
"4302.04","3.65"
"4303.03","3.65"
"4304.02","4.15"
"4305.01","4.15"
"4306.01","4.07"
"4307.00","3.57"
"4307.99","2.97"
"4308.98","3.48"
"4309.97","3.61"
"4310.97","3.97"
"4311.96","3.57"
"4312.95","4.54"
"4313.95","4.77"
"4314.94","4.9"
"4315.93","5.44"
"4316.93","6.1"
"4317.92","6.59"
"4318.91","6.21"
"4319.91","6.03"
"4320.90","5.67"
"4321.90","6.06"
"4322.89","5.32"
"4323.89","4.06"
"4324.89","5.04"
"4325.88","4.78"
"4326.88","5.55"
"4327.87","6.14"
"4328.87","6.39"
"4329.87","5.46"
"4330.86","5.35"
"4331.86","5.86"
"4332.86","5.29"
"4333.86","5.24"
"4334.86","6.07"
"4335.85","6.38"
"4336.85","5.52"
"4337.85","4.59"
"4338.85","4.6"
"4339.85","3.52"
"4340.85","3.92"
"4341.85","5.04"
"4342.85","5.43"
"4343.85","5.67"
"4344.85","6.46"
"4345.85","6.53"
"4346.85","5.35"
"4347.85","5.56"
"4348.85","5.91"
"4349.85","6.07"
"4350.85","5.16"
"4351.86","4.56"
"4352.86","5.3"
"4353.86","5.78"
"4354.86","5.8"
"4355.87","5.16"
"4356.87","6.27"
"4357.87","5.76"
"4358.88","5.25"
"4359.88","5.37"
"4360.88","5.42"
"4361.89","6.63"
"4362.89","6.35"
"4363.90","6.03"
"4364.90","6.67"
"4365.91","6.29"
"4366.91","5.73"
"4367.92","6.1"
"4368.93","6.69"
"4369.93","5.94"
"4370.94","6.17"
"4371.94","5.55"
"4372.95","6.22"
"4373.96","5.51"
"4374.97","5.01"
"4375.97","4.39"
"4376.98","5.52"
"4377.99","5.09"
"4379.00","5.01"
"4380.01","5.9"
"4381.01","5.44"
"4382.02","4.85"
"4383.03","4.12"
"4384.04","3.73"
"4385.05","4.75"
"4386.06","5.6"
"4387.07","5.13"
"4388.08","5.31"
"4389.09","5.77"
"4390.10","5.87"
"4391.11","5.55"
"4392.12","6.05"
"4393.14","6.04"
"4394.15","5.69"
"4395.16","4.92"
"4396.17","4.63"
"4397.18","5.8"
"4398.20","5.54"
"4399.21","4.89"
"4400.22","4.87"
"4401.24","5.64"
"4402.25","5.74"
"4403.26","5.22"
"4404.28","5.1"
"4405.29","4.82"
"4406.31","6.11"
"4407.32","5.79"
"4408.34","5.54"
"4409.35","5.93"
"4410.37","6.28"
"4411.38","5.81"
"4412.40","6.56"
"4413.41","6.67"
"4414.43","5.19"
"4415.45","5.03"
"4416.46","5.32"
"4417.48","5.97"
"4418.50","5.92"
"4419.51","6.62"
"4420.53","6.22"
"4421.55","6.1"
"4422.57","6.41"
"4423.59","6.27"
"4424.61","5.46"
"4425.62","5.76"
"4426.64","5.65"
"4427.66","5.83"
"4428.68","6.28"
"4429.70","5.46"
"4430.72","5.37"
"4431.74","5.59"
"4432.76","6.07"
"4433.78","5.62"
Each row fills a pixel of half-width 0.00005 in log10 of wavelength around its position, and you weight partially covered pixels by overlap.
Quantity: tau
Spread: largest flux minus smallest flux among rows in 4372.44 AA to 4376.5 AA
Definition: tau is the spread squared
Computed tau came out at 3.3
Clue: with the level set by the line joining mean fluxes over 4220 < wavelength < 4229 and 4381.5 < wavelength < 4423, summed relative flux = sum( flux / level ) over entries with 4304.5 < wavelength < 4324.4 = 18.2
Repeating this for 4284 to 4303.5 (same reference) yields 17.0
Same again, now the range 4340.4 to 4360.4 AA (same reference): 20.6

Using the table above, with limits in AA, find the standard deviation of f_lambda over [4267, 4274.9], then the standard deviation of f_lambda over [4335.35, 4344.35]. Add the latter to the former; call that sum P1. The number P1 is 1.3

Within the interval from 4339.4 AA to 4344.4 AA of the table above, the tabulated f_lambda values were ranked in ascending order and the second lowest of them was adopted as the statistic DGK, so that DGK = 3.92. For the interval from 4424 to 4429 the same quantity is 5.65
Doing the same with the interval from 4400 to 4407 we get 4.87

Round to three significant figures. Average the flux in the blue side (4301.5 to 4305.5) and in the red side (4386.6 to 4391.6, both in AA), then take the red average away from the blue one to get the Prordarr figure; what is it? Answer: -1.63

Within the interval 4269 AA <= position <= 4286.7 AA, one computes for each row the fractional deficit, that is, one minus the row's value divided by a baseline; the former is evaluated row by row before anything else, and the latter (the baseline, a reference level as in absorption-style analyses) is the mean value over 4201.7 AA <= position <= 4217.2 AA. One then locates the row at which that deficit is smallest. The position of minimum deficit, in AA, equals 4277.35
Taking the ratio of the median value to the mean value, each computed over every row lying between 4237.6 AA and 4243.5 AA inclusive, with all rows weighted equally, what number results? 1.01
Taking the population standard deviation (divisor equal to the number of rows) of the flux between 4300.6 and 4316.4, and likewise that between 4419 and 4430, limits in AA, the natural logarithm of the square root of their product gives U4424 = -0.74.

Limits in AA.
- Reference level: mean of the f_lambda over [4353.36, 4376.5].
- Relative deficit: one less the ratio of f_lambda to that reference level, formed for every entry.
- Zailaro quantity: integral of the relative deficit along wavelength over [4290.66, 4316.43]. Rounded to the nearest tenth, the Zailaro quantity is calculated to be 7.3 AA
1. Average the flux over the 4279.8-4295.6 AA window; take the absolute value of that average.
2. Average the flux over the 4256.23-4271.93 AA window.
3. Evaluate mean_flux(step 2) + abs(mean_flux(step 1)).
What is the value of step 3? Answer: 10.1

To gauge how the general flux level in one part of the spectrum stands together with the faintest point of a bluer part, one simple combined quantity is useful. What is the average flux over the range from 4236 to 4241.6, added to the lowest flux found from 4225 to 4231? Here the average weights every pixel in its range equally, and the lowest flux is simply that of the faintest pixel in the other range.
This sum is 8.7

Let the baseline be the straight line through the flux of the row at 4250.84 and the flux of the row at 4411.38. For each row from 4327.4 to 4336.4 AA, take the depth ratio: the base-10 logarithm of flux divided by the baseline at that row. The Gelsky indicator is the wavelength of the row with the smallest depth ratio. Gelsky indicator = 4333.86 AA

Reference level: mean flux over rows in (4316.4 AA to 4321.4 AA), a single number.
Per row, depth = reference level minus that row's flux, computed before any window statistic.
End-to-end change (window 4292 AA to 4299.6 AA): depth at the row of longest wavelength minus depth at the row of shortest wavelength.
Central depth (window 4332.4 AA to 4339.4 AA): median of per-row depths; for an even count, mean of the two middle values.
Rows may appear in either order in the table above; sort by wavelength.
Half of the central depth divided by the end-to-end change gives 0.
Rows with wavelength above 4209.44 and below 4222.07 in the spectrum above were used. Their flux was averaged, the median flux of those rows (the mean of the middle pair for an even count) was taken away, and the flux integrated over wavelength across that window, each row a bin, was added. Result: 69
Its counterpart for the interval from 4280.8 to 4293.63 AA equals 62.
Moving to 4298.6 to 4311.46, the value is 48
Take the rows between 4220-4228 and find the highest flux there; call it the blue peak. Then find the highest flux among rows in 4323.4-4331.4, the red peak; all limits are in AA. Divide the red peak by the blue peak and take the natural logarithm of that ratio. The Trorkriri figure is 0.13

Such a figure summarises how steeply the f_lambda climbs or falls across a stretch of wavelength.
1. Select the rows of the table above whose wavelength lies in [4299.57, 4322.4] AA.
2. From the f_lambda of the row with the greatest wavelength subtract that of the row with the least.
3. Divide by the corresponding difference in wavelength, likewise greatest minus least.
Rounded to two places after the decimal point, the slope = 0.10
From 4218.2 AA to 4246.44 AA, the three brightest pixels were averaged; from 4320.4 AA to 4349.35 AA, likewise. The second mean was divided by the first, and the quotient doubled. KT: 2.22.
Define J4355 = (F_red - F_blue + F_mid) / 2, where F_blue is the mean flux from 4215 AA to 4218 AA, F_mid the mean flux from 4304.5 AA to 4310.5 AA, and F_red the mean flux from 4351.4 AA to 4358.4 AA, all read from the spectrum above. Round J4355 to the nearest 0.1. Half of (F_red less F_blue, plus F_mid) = 1.9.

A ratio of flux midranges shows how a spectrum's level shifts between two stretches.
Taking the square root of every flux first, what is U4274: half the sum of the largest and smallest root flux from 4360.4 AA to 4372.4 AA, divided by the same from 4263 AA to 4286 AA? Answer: 1.08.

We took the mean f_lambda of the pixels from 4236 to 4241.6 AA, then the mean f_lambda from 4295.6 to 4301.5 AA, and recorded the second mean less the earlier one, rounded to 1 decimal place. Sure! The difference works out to -1.3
